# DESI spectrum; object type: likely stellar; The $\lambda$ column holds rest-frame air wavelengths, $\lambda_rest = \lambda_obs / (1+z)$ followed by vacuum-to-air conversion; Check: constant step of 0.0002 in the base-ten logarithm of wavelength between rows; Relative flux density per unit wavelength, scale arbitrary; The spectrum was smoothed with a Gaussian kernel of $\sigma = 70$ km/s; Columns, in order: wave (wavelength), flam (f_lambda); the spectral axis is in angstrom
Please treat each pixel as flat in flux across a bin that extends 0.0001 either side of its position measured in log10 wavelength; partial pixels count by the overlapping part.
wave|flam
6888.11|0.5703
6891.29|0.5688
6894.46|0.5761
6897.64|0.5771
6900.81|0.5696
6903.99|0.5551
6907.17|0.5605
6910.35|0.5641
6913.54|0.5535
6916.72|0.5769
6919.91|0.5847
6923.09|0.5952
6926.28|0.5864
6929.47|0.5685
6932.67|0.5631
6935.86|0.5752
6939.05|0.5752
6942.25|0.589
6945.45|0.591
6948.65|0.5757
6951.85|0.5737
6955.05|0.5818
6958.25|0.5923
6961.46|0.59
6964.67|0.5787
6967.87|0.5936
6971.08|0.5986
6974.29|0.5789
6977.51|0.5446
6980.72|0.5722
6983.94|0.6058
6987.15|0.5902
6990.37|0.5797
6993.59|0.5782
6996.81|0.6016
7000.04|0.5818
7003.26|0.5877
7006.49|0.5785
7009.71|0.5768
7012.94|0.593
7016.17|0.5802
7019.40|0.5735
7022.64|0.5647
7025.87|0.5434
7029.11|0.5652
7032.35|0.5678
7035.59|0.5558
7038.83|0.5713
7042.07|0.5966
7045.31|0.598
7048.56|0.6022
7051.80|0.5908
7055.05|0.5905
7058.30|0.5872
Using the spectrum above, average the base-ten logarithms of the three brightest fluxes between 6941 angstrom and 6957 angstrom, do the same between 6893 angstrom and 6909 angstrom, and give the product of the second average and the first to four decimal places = 0.0557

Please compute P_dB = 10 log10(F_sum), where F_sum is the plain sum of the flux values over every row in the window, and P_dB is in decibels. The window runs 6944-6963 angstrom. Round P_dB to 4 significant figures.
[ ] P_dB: 5.446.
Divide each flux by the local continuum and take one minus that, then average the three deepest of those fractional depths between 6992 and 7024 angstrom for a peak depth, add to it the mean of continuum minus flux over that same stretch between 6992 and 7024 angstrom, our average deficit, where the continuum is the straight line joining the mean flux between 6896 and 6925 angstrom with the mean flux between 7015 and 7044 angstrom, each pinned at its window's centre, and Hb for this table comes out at -0.017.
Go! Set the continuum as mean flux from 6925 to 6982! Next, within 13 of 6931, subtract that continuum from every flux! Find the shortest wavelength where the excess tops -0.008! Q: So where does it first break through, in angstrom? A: 6919.91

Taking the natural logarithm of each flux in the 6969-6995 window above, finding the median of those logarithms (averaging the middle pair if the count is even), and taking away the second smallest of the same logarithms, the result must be 0.012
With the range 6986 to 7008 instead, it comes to 0.006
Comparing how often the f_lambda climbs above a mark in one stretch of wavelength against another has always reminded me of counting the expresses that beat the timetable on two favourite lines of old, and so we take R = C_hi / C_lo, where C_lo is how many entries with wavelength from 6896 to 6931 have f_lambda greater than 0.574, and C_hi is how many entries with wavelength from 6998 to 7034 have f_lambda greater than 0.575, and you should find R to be 1.2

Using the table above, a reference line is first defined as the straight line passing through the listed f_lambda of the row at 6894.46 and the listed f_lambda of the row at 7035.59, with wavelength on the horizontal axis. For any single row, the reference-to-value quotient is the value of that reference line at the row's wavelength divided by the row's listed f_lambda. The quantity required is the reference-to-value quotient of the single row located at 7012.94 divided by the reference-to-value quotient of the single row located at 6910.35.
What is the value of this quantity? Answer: 0.927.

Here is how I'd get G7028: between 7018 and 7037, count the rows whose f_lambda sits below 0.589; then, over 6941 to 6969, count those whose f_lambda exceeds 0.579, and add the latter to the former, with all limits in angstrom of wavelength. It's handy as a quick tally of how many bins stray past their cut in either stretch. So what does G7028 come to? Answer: 12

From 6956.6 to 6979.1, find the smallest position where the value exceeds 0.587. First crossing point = 6958.25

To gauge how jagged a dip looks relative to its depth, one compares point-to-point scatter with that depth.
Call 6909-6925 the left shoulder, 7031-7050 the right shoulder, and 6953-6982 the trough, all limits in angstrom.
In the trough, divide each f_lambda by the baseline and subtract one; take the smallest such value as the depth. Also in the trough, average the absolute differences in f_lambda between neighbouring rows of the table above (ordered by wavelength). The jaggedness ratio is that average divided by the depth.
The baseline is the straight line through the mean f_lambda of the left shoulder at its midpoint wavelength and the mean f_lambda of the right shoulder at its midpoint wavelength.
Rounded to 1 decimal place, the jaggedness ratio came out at -0.3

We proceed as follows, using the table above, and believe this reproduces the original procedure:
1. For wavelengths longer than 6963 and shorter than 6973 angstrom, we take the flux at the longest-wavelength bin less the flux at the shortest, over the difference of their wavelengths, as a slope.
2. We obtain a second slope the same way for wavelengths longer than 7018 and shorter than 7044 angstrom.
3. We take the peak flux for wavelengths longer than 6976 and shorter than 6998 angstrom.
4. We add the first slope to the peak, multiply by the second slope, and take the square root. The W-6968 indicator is 0.025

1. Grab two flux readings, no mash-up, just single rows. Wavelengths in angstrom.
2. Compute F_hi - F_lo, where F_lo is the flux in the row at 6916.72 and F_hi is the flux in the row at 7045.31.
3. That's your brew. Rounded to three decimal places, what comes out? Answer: 0.021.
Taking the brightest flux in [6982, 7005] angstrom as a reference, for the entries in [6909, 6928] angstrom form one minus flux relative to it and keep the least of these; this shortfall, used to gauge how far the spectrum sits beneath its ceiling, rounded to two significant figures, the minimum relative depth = 0.017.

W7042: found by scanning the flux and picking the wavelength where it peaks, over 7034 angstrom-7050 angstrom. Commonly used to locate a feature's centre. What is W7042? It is 7048.56 angstrom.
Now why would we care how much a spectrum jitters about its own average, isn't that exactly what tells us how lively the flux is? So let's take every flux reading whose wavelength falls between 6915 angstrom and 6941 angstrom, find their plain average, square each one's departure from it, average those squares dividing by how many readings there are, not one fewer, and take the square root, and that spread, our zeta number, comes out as 0.010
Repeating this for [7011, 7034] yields 0.014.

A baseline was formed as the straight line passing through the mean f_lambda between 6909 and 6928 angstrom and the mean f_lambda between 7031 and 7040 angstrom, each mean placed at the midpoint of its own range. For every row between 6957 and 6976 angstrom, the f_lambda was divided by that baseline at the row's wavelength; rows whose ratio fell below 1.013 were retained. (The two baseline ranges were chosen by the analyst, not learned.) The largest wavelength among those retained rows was 6964.67 angstrom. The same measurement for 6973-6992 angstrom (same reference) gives 6980.72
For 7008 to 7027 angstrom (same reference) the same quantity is 7025.87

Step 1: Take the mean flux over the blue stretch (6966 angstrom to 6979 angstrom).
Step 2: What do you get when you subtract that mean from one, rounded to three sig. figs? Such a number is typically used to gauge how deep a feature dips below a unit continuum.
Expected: 0.421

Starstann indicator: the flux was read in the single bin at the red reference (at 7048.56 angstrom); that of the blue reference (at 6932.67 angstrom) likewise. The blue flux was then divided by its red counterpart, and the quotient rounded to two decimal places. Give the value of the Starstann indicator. 0.94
